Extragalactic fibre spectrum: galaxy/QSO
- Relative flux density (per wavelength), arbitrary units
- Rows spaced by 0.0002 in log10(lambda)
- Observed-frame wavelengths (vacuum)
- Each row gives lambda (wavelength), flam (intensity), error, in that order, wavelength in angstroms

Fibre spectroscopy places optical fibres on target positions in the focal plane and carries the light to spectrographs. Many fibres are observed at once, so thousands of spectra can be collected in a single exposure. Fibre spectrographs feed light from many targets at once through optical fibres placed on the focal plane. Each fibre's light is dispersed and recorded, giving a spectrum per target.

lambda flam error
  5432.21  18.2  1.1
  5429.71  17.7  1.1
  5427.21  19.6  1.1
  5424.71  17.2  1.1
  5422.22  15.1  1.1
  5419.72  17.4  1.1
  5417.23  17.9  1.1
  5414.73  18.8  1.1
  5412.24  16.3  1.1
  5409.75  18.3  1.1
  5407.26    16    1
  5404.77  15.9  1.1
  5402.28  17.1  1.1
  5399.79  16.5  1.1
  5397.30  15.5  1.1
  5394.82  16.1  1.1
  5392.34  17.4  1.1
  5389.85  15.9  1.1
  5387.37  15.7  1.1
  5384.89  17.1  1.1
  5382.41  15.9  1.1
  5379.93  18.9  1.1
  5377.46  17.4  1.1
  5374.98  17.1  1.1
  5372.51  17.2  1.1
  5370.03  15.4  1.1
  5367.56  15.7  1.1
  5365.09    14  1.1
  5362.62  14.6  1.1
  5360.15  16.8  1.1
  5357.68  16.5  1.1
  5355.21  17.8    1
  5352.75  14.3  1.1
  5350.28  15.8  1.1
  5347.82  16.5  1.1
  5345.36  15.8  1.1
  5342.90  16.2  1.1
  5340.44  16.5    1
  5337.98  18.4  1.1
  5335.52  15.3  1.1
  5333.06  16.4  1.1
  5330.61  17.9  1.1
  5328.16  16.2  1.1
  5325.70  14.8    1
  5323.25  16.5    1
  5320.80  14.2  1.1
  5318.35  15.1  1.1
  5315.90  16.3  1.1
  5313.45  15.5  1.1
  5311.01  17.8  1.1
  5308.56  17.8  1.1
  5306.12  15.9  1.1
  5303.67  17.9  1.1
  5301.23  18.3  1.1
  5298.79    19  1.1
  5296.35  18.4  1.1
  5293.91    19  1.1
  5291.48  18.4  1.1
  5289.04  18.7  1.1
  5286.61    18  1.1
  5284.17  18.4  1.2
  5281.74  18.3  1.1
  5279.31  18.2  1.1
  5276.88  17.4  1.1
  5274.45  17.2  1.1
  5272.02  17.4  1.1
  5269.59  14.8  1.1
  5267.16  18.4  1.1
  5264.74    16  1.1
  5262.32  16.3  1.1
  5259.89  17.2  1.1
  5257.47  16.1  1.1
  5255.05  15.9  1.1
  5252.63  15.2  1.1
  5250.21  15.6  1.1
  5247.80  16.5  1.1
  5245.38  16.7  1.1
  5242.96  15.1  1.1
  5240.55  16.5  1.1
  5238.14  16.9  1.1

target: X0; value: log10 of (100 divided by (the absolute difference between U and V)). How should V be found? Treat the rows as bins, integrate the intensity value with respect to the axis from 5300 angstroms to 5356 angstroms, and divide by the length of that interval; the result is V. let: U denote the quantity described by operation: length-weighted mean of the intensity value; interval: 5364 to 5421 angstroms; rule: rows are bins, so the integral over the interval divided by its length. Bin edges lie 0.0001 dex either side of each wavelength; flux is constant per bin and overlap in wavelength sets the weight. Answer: 2.54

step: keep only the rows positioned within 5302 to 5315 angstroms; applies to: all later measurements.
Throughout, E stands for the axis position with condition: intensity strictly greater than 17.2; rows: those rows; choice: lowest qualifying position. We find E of 5303.67 angstroms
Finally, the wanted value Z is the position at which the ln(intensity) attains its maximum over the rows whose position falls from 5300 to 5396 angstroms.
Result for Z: 5379.93 angstroms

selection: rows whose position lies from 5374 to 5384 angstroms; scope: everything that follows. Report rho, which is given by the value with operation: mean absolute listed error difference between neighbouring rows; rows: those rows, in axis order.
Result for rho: 0.000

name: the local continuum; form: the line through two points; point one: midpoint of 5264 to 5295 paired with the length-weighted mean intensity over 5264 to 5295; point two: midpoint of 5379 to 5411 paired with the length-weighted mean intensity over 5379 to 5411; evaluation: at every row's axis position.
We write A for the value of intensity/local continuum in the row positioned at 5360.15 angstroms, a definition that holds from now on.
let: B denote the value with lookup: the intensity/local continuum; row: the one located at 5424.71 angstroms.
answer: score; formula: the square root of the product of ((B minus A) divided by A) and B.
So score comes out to 0.26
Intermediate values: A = 0.99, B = 1.05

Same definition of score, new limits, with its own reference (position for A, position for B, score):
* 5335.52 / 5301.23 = 0.43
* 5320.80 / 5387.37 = 0.37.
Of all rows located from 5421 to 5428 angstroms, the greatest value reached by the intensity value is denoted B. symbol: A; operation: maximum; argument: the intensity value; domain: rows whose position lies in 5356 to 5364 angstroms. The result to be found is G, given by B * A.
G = 329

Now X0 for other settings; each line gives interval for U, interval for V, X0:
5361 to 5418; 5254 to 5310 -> 2.01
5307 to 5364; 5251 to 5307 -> 1.92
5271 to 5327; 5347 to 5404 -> 1.99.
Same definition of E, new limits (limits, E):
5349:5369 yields 5355.21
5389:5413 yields 5392.34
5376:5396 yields 5377.46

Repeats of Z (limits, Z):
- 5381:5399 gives 5392.34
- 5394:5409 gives 5402.28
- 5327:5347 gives 5337.98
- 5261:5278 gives 5267.16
